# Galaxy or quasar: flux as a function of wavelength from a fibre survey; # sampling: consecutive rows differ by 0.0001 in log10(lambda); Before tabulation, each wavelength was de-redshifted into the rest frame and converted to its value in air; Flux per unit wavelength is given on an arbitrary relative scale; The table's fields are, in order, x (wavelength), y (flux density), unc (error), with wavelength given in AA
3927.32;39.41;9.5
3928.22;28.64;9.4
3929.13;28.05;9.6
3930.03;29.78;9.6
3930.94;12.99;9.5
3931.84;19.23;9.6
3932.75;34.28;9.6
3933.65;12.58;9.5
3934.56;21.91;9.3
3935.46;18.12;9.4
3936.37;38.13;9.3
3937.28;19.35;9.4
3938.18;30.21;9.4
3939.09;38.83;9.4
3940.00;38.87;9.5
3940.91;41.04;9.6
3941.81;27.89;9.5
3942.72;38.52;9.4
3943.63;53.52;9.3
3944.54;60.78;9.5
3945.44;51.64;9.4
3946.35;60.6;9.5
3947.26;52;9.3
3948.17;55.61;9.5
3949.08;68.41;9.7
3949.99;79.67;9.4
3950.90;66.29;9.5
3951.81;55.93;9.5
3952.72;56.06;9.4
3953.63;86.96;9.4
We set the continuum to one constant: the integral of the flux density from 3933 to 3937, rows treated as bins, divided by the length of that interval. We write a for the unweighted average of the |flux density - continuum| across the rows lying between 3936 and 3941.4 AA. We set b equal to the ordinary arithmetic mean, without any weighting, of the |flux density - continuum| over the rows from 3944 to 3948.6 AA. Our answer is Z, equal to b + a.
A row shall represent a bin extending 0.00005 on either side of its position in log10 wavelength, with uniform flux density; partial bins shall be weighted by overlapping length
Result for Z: 45.5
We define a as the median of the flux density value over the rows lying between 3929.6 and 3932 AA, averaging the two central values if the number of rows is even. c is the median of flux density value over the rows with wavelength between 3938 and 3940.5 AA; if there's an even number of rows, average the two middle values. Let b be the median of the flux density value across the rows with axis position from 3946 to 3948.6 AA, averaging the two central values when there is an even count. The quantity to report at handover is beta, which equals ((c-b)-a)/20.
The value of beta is -1.8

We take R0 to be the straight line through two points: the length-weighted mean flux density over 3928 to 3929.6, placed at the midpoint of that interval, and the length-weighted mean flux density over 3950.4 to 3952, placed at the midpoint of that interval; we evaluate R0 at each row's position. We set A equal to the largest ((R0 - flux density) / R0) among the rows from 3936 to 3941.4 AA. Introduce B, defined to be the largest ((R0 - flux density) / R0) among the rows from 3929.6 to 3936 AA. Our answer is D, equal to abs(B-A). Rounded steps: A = 0.53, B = 0.65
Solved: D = 0.12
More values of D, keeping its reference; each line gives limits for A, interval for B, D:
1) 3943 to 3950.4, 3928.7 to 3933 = 0.51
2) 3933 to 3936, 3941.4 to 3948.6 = 0.23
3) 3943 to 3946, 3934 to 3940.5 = 0.49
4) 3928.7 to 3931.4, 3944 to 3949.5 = 0.51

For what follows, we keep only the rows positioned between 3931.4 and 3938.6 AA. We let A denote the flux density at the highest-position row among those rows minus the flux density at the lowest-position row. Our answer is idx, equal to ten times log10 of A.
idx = 10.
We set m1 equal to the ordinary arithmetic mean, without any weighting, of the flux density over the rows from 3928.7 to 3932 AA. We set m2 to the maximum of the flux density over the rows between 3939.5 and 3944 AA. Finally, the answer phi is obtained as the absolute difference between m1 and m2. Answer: 31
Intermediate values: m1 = 23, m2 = 53.52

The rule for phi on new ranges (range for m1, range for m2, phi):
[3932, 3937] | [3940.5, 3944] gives 29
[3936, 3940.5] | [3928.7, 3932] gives 3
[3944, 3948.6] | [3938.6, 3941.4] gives 15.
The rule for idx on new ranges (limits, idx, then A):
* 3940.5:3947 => 13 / 19.6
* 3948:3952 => -5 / 0.3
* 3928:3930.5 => 1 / 1.1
